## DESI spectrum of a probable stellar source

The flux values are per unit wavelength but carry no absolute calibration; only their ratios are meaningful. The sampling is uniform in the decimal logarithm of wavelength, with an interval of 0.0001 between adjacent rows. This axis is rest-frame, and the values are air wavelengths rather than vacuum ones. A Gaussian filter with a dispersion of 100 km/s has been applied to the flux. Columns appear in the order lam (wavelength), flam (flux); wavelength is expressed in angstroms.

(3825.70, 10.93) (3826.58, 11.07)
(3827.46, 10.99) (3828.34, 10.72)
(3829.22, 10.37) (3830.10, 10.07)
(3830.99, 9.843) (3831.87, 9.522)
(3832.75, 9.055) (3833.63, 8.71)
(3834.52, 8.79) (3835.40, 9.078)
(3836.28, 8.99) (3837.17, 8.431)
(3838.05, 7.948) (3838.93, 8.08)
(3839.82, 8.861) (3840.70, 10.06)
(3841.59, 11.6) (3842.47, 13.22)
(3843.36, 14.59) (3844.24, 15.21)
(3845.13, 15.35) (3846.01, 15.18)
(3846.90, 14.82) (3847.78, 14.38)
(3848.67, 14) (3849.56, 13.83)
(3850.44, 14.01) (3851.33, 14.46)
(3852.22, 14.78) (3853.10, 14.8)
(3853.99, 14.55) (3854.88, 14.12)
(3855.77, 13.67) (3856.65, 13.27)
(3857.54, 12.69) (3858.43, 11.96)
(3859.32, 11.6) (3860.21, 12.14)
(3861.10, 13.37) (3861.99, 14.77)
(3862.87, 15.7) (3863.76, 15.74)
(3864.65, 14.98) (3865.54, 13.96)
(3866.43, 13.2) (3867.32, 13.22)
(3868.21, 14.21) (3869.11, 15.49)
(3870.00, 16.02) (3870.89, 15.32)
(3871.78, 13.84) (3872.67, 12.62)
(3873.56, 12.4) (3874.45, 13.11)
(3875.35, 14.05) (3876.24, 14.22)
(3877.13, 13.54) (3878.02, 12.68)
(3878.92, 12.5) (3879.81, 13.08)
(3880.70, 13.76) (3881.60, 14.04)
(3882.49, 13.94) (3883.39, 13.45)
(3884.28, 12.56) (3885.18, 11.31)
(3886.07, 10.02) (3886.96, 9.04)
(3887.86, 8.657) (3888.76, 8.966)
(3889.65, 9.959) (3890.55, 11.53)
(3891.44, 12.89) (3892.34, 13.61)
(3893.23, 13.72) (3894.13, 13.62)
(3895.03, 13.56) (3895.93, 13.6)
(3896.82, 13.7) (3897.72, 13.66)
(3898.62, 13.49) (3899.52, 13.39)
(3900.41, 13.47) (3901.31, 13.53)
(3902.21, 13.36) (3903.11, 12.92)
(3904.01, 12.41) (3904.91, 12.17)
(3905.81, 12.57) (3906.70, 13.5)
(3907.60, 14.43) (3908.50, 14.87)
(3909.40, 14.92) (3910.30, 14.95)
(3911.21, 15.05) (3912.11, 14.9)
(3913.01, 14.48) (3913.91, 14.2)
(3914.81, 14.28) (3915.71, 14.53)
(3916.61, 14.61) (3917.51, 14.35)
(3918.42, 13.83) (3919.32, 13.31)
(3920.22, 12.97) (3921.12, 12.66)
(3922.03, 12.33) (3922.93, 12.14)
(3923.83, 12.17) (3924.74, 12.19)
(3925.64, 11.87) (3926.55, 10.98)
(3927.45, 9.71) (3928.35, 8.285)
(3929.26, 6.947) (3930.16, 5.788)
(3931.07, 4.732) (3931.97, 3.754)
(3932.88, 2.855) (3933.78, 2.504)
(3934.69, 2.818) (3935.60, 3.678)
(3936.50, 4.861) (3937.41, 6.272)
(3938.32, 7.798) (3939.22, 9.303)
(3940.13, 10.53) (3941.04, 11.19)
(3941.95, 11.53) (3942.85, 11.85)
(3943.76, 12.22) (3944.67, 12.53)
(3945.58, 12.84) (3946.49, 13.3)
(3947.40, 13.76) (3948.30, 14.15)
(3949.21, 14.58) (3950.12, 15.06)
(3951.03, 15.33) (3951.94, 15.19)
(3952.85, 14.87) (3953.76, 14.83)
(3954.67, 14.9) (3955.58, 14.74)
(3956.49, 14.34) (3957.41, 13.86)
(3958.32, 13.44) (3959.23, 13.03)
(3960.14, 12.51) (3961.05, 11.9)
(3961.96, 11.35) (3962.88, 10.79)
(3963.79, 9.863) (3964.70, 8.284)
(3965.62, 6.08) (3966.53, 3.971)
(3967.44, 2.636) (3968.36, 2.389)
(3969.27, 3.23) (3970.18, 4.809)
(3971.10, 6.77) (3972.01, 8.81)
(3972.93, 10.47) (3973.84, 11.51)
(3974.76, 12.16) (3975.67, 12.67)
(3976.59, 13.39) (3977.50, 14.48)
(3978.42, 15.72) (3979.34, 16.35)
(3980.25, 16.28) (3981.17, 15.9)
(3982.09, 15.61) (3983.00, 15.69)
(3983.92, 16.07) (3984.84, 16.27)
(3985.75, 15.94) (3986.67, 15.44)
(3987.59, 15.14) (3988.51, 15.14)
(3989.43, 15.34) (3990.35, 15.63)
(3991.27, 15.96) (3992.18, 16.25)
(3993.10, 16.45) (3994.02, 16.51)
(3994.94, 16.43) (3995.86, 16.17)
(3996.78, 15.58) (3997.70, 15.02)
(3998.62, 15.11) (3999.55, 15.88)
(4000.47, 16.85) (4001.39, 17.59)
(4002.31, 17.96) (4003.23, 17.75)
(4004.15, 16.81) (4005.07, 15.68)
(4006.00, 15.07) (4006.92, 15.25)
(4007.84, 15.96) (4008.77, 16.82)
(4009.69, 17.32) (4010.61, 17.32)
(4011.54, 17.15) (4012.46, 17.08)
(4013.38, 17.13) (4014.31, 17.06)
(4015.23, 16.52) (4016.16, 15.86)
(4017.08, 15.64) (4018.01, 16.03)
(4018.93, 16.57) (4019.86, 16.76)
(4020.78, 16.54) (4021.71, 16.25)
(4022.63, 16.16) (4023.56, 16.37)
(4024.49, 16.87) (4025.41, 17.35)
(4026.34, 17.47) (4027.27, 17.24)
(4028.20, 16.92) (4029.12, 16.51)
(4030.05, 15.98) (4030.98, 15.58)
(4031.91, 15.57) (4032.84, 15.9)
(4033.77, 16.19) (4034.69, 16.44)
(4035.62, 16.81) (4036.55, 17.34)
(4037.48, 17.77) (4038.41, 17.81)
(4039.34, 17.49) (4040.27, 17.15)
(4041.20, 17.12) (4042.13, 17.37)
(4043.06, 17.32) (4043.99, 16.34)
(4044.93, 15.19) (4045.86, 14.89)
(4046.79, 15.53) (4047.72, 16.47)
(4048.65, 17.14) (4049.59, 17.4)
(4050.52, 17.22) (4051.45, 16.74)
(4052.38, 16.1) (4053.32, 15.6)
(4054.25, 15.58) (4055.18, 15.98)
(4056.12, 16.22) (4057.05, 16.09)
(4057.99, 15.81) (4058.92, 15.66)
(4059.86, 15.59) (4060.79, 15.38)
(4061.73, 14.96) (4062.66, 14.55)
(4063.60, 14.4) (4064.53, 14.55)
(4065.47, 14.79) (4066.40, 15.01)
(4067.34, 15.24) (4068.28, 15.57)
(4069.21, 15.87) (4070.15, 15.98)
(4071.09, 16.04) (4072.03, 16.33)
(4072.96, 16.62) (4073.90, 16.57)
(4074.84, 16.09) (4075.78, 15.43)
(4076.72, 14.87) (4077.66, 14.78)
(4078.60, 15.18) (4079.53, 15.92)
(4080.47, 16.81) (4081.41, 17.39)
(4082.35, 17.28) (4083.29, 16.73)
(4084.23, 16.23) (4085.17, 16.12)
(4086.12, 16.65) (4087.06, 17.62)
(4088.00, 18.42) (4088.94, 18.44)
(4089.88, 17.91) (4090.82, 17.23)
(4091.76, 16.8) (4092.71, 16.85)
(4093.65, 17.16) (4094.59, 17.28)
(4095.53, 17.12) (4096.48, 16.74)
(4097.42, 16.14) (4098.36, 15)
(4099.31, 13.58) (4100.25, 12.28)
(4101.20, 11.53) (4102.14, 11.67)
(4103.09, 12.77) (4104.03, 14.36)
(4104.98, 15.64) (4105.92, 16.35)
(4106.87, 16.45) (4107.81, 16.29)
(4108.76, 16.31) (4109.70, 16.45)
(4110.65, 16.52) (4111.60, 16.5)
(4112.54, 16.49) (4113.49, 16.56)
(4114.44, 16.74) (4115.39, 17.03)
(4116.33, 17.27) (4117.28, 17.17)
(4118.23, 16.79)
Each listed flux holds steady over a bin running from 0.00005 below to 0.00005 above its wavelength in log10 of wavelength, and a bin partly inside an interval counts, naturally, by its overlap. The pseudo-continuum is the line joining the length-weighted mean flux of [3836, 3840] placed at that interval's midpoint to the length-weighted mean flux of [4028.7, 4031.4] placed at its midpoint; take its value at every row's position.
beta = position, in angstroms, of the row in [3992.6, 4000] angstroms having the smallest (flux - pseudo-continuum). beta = 3997.70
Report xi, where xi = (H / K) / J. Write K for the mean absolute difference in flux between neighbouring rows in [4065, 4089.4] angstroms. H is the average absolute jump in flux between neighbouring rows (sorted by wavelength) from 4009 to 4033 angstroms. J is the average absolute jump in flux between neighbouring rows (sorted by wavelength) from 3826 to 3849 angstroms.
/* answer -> 1.4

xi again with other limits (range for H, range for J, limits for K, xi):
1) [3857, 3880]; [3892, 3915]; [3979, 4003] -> 9.1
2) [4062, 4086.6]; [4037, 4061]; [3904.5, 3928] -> 2.5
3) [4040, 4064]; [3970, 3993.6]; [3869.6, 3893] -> 0.8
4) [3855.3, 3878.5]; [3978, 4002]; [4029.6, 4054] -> 5.2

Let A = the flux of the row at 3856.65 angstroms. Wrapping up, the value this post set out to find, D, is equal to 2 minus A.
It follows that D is -11.3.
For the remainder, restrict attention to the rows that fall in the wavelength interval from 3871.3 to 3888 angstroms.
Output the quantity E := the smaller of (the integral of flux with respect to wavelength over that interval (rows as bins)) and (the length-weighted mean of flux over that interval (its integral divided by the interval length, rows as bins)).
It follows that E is 12.6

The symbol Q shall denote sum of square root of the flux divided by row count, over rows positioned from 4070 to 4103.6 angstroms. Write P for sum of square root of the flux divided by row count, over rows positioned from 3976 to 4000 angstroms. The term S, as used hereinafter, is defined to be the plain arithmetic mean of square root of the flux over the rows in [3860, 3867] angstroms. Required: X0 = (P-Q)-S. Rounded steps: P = 4.0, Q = 3.99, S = 3.77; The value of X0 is -3.8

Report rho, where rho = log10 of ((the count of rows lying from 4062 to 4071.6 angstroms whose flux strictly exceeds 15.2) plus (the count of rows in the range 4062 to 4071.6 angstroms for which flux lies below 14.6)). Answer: 0.90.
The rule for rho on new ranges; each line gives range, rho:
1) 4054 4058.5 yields 0.70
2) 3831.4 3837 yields 0.78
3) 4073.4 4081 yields 0.70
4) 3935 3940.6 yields 0.78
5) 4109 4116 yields 0.85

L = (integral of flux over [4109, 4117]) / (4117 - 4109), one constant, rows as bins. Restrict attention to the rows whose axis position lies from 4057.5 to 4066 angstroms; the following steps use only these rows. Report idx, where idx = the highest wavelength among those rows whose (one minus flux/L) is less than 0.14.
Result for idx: 4065.47 angstroms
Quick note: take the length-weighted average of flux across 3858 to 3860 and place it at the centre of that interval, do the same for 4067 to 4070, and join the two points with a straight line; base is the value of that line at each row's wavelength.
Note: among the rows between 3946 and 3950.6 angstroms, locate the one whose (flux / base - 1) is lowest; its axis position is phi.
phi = 3946.49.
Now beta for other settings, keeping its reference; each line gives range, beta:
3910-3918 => 3913.91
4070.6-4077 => 4076.72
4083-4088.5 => 4085.17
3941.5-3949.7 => 3941.95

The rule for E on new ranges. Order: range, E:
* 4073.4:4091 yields 16.6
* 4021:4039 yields 16.7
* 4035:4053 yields 16.8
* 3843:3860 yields 14.0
